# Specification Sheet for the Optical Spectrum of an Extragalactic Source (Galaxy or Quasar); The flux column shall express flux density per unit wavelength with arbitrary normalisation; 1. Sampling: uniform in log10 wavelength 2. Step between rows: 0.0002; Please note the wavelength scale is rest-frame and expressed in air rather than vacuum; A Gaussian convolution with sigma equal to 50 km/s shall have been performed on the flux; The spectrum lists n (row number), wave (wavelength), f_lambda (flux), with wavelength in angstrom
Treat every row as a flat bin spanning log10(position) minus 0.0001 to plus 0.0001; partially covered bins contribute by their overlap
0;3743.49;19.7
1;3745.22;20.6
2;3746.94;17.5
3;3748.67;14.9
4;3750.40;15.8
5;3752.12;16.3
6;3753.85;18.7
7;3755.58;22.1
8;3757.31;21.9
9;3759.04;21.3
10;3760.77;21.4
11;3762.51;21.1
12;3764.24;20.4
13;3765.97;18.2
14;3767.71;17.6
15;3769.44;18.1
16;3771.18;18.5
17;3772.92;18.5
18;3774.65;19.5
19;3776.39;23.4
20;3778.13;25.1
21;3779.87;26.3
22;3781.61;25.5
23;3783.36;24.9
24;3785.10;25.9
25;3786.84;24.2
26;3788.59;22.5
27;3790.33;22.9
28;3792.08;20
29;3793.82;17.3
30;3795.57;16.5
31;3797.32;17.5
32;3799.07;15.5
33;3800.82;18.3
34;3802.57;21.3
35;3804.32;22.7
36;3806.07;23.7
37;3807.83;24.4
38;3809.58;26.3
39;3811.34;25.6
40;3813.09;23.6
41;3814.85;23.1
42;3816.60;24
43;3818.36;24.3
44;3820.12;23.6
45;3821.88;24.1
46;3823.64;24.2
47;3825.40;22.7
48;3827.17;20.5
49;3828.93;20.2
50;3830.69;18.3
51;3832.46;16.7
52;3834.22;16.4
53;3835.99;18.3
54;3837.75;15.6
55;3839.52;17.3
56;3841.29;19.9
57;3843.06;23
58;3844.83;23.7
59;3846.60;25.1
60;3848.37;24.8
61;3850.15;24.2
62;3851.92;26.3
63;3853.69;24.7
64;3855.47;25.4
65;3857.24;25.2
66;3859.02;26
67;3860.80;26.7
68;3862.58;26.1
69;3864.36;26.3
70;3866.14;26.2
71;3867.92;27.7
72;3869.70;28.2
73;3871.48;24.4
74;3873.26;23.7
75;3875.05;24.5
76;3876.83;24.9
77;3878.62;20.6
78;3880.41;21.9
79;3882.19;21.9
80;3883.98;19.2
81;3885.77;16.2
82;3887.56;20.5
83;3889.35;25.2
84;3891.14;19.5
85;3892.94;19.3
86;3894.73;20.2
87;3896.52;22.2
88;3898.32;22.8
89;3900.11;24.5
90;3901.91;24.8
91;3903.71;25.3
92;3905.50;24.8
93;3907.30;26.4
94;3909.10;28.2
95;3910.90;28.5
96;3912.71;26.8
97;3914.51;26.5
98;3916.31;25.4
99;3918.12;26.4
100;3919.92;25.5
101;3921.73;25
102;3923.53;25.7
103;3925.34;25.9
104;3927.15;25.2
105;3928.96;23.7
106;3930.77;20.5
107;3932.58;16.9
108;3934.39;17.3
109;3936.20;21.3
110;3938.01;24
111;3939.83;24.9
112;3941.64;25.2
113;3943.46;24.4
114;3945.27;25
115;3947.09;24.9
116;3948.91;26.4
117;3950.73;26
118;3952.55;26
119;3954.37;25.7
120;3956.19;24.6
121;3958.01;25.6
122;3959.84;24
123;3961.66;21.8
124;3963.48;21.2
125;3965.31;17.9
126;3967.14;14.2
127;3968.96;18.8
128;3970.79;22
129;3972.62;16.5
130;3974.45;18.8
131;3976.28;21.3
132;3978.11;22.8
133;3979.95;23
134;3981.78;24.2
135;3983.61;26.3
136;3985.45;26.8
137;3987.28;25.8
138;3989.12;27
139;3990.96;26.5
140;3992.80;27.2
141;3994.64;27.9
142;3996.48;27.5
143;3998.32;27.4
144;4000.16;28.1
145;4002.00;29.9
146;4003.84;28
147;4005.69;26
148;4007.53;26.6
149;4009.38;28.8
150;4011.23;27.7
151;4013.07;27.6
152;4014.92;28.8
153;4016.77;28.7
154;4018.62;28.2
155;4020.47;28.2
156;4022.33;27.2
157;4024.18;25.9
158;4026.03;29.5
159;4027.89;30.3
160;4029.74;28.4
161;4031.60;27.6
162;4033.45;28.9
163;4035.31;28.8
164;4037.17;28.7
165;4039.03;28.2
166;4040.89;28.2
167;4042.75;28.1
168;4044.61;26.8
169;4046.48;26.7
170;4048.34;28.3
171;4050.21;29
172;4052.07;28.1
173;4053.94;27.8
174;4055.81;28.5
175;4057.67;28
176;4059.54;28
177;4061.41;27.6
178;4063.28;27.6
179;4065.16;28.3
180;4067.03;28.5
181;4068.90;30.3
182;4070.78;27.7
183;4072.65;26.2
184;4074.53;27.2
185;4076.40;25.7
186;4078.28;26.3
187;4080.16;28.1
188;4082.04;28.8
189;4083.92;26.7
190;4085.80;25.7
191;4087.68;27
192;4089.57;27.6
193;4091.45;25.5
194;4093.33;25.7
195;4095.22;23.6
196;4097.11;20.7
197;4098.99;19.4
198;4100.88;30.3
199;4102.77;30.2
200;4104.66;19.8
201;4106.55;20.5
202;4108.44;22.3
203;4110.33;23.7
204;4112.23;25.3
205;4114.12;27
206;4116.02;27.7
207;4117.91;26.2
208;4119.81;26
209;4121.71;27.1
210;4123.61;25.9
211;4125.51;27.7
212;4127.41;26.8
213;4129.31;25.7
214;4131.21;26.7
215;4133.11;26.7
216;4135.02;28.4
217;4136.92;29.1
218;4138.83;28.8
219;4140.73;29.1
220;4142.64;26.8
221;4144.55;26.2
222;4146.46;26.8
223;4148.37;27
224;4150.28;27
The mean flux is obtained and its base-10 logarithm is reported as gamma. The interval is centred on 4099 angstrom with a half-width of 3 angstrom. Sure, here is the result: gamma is 1.37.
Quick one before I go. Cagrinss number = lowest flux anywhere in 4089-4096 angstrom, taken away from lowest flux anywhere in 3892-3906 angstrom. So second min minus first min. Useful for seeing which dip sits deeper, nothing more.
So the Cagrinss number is -4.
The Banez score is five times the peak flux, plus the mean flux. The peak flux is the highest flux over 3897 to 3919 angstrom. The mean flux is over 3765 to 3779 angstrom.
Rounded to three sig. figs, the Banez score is 162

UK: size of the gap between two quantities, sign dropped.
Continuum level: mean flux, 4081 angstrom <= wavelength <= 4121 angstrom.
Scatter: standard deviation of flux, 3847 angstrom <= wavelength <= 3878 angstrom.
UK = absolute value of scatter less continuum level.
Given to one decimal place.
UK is 24.0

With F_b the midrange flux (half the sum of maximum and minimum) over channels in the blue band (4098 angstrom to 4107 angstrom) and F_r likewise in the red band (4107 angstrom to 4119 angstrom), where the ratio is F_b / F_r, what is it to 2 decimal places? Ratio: 0.99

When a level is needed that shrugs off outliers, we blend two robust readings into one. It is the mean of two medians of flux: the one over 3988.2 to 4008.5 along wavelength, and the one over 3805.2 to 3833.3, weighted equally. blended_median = 25.5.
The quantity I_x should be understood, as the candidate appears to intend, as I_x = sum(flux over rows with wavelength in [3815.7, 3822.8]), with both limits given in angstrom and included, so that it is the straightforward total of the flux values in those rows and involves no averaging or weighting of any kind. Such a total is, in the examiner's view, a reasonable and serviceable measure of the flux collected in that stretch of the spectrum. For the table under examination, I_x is 96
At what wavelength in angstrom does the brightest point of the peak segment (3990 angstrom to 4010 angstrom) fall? 4002.00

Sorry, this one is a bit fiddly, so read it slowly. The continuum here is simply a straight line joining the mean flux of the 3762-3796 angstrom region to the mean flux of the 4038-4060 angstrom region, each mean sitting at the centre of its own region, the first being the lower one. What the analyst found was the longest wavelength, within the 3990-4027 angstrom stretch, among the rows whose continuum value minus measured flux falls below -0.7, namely 4026.03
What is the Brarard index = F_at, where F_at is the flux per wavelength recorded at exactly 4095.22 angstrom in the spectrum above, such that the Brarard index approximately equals 23.6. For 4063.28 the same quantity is 27.6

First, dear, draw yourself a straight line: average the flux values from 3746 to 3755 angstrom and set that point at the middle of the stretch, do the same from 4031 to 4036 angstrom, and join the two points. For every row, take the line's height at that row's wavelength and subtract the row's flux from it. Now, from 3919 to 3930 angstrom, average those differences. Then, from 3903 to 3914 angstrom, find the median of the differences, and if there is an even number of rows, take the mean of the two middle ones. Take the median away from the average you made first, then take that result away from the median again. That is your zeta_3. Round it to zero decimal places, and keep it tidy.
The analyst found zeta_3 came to -5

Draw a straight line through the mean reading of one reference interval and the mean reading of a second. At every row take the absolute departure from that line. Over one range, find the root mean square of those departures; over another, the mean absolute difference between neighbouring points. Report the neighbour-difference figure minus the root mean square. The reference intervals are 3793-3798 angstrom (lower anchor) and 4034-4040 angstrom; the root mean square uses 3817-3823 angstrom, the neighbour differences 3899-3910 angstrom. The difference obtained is -4.9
